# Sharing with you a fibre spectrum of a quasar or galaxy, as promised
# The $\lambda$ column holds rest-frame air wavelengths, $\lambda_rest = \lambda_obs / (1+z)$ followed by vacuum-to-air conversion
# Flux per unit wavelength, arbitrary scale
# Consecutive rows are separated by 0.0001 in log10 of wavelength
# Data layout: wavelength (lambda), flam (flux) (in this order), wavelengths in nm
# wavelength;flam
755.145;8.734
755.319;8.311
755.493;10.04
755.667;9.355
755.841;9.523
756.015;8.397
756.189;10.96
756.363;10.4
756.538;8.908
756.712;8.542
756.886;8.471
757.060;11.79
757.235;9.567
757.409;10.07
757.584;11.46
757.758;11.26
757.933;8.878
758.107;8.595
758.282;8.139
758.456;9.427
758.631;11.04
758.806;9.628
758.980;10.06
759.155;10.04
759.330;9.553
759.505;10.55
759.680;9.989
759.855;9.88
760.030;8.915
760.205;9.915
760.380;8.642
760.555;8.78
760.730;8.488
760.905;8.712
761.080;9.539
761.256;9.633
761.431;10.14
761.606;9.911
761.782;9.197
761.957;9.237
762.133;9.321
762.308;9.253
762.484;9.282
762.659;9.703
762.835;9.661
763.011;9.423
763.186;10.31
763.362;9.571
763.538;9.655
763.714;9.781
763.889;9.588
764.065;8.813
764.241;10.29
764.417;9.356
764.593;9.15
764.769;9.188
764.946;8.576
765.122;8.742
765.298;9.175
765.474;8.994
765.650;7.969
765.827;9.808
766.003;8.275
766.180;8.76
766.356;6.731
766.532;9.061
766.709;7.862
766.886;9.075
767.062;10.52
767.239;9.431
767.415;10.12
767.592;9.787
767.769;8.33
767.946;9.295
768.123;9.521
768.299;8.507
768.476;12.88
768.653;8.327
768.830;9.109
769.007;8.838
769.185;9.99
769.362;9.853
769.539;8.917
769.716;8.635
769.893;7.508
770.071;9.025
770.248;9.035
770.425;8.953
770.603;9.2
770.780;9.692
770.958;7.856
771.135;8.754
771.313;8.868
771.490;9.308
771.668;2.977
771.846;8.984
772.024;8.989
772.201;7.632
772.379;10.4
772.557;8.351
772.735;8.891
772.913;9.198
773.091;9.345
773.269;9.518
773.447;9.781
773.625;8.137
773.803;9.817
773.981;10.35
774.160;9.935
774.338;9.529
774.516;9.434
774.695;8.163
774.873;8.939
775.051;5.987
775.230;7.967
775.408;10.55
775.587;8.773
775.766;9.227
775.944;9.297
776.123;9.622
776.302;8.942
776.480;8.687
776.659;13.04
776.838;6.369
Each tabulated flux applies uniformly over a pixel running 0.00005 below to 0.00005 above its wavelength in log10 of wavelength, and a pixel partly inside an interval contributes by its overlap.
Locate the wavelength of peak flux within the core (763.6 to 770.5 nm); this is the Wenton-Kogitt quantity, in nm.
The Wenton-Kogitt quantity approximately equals 768.476 nm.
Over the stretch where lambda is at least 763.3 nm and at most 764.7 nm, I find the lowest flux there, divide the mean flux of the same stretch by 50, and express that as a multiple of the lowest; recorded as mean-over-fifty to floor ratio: 0.0216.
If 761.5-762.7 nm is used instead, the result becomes 0.0205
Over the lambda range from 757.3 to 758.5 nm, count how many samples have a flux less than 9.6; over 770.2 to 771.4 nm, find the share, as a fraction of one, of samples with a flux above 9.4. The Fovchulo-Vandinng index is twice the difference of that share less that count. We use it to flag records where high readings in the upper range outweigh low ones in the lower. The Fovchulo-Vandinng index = -7.7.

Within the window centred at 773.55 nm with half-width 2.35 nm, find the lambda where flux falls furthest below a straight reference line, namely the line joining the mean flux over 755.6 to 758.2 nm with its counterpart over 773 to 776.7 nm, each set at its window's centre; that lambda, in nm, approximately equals 771.668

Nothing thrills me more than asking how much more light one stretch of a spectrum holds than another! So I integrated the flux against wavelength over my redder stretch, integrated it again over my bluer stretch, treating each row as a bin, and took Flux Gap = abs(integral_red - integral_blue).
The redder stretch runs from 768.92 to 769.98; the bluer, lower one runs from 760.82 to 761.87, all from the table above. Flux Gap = 0.5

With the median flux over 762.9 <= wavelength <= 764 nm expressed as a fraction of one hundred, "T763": 0.096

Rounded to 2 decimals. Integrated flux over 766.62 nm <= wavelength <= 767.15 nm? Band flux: 4.85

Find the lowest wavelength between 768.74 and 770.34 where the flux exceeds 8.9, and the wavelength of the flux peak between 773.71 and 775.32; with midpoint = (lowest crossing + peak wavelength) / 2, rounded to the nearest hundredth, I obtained 771.41 nm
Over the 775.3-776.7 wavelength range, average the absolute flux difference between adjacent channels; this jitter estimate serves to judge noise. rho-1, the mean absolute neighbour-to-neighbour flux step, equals 1.1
